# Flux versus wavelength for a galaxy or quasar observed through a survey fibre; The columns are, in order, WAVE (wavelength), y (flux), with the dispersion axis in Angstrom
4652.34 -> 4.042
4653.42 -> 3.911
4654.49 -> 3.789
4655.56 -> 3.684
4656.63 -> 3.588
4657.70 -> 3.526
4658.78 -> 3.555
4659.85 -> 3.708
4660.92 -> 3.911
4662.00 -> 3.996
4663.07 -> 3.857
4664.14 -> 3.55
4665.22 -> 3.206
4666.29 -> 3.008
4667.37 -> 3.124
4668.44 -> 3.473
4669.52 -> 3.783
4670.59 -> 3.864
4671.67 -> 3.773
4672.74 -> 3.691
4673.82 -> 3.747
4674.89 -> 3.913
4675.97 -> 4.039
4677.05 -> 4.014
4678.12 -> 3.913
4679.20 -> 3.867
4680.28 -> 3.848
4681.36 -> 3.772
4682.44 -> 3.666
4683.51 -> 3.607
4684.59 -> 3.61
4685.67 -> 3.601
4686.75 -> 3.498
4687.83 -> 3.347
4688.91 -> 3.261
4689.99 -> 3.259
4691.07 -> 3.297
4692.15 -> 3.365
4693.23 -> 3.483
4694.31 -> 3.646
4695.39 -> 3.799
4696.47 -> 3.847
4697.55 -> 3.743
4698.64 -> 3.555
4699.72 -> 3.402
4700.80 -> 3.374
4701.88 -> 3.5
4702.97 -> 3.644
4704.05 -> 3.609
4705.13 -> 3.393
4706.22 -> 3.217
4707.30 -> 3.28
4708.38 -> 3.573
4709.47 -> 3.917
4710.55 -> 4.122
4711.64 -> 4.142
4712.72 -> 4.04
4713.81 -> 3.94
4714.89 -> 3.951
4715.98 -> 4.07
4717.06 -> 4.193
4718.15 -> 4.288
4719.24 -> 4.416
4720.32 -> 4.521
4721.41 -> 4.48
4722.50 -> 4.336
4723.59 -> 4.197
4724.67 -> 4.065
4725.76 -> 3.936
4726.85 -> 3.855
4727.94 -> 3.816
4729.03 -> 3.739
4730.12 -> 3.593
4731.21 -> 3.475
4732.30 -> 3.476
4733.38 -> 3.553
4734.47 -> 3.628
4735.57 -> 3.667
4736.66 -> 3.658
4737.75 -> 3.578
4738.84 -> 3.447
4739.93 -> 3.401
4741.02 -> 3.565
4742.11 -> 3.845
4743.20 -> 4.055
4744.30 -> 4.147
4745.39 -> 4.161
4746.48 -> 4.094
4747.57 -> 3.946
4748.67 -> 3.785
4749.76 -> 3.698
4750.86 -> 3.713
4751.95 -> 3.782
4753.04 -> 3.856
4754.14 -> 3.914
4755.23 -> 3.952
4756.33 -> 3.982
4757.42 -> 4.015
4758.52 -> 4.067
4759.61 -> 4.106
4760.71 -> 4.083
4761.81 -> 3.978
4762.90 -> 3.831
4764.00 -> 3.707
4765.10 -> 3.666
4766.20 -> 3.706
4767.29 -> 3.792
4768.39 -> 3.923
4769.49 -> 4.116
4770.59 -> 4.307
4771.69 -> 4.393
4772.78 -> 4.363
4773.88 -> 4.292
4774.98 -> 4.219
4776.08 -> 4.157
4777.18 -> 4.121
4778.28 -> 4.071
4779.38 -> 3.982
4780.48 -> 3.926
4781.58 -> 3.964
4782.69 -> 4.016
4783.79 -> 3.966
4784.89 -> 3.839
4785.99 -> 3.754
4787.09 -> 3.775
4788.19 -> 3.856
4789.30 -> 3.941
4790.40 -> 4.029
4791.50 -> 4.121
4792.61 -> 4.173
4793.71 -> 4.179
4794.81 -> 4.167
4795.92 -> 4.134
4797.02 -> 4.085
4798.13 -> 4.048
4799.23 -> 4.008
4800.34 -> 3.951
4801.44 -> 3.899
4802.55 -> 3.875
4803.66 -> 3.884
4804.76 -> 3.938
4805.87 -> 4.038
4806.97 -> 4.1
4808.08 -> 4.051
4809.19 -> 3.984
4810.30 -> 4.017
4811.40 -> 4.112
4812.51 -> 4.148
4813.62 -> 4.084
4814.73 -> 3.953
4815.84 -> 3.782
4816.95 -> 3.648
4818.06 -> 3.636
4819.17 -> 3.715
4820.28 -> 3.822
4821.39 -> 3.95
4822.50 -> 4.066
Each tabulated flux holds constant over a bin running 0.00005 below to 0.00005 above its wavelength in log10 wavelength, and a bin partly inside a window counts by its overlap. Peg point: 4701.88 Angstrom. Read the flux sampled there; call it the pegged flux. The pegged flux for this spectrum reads 3.5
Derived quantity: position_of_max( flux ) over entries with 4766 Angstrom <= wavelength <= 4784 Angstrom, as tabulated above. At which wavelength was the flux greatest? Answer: 4771.69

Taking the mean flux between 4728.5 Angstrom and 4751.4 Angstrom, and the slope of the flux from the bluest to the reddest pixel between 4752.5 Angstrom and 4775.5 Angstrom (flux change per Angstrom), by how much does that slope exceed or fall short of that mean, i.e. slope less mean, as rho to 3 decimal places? -3.708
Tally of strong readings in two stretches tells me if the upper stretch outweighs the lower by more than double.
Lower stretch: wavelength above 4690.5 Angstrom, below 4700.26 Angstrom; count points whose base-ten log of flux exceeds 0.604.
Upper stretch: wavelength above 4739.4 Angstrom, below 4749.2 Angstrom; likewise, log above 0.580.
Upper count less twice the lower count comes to 6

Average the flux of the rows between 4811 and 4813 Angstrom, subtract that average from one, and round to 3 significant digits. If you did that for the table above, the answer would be -3.13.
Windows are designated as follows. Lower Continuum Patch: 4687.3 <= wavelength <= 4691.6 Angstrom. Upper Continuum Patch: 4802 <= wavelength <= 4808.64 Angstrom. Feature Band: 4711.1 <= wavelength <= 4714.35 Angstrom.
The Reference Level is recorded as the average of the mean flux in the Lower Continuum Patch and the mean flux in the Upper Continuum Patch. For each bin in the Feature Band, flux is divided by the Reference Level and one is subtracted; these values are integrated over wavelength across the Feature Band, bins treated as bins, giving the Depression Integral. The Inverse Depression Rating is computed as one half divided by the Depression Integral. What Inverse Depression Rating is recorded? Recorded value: 1.4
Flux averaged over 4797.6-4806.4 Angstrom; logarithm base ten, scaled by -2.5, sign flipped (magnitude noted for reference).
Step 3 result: 1.49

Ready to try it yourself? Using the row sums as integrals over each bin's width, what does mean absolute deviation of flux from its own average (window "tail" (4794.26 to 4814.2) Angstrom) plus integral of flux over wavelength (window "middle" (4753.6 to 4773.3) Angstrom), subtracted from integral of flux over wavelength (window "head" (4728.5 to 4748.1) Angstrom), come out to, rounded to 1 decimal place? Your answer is -5.8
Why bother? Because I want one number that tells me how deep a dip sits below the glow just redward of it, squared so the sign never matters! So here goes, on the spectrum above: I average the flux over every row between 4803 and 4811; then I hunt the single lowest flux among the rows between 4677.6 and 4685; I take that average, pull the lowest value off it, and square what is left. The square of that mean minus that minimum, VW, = 0.2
